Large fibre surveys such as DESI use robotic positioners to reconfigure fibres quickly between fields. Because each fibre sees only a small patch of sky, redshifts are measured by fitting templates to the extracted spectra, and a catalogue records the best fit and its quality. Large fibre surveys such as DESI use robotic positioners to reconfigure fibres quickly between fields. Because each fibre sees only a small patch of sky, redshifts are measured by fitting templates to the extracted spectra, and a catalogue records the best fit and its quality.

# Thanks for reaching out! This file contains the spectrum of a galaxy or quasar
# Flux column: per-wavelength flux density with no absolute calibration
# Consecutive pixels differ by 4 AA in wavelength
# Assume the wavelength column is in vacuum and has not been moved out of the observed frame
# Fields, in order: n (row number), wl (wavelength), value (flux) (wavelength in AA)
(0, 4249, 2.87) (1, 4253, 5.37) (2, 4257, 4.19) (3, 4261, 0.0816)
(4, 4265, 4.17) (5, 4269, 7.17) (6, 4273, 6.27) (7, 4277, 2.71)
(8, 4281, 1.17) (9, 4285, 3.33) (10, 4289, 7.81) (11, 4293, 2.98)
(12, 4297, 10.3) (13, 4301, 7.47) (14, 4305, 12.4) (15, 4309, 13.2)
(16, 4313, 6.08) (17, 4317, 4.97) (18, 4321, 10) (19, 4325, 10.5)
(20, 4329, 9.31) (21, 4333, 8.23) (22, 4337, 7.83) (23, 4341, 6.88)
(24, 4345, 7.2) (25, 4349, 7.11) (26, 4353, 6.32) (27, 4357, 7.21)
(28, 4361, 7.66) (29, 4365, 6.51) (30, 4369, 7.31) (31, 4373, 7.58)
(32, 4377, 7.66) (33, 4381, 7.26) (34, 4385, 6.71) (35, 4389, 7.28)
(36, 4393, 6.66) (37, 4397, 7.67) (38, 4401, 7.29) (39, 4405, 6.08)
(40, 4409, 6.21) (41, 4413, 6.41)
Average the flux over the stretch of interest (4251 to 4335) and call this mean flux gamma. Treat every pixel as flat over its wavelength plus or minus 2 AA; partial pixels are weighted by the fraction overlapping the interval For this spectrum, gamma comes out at 6.56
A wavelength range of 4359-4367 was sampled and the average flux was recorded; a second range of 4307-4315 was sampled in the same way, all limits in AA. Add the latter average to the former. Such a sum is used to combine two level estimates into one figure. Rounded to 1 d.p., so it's 16.7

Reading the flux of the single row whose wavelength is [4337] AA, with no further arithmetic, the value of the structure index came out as 7.83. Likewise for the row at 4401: 7.29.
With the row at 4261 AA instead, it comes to 0.0816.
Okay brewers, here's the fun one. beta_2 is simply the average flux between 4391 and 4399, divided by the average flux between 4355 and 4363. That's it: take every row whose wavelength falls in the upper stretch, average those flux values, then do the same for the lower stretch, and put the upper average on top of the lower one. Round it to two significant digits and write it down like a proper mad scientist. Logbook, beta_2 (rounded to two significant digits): 0.96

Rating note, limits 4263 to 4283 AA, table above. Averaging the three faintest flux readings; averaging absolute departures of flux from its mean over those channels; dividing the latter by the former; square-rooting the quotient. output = 0.85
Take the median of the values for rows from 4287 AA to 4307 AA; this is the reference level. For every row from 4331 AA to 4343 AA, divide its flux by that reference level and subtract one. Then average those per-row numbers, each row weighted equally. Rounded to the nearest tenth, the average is 0.0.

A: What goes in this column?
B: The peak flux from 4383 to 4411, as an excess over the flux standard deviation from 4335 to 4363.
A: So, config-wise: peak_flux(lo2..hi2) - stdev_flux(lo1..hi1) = 7.2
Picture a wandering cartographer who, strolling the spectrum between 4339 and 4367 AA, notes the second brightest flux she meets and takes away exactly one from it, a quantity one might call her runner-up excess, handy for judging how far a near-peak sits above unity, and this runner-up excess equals 6.2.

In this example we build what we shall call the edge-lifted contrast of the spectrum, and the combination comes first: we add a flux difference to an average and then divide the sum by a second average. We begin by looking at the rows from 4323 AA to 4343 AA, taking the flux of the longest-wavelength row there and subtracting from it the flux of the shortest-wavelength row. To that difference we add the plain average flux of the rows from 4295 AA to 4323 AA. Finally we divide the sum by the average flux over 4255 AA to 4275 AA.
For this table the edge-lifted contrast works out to 1.28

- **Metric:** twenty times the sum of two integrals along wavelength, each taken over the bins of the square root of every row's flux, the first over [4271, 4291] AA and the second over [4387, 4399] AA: 1432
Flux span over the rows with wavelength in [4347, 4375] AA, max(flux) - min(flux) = 1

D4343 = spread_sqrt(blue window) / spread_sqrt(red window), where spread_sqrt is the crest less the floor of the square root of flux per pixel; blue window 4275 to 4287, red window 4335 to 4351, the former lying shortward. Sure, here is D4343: 4.2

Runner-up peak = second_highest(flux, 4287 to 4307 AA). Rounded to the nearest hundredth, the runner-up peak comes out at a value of 10.30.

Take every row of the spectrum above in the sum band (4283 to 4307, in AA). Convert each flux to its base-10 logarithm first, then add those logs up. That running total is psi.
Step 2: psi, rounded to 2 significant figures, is 4.9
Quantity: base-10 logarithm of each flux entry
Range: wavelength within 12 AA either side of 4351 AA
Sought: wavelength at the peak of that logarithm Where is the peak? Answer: 4361 AA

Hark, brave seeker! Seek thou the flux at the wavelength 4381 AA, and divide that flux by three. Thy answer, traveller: 2.42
